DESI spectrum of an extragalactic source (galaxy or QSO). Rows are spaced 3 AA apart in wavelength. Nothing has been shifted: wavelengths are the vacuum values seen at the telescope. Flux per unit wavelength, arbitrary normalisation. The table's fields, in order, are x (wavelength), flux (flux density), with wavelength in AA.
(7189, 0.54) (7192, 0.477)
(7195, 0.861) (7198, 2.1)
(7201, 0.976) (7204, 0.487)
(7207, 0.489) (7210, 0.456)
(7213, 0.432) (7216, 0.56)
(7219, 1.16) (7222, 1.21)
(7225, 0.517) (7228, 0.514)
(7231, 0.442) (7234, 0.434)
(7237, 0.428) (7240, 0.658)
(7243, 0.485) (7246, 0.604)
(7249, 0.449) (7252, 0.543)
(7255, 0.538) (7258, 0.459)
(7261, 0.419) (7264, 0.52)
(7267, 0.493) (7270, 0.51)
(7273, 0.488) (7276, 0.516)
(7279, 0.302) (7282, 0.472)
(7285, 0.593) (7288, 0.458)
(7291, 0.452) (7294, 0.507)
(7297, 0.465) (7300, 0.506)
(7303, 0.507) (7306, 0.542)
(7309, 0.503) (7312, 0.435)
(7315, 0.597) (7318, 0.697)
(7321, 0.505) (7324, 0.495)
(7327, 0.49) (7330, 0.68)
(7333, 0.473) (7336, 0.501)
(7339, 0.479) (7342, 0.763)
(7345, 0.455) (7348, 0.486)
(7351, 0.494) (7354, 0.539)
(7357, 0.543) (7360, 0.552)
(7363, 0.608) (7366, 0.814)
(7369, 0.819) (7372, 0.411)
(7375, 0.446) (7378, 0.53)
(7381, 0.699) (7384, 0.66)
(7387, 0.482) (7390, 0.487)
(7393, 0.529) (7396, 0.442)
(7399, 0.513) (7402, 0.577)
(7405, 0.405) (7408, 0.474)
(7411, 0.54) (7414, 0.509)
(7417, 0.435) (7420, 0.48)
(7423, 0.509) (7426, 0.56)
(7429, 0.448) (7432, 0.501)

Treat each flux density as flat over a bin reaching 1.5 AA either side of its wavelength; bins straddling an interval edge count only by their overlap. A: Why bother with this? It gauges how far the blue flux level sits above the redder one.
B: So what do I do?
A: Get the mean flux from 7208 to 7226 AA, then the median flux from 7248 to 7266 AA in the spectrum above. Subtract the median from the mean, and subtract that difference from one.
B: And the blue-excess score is 0.77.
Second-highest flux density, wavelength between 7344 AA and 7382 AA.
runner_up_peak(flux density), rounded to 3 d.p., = 0.814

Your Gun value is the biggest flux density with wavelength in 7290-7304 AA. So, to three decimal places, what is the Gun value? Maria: 0.507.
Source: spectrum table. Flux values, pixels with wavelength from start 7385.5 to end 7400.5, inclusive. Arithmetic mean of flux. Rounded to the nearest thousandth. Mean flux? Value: 0.491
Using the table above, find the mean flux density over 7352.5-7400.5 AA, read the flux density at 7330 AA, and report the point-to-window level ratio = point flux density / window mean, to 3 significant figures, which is 1.20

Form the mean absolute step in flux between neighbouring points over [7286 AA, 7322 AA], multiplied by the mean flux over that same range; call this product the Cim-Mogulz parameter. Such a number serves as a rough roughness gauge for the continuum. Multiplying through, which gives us 0.035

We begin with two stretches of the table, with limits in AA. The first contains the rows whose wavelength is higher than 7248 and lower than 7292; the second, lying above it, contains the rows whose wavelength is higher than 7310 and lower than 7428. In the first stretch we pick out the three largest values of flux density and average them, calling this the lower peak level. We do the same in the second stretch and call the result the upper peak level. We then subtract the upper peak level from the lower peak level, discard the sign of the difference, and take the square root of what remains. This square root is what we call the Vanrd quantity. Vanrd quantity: 0.491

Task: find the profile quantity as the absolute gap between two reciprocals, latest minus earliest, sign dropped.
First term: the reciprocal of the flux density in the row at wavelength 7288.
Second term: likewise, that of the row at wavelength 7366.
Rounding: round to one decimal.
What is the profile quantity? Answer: 1.0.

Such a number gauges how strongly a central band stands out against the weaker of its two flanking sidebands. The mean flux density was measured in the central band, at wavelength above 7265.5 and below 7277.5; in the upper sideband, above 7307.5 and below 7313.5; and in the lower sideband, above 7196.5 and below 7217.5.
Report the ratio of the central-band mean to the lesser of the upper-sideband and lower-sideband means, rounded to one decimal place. 1.1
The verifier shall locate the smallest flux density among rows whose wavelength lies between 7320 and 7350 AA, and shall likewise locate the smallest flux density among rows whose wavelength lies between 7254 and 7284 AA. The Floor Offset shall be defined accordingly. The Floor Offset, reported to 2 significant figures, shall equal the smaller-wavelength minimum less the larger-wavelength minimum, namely -0.15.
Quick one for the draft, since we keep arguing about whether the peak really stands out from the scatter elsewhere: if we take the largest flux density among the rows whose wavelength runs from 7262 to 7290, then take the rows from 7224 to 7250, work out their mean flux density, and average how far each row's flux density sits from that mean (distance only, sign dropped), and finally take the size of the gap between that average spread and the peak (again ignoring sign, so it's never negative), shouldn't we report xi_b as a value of 0.53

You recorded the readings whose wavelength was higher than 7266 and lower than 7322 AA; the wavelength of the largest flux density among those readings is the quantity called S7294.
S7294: 7318 AA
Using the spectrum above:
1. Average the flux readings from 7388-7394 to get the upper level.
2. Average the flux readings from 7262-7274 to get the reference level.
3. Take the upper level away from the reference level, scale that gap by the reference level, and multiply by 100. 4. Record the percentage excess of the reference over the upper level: -1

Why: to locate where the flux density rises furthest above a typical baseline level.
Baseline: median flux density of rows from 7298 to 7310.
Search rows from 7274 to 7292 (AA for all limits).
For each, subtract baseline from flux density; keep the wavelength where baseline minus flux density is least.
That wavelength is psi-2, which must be 7285 AA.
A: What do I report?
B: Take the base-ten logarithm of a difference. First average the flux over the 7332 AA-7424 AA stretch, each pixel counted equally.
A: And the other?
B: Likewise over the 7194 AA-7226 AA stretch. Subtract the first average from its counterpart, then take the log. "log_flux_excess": -0.5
